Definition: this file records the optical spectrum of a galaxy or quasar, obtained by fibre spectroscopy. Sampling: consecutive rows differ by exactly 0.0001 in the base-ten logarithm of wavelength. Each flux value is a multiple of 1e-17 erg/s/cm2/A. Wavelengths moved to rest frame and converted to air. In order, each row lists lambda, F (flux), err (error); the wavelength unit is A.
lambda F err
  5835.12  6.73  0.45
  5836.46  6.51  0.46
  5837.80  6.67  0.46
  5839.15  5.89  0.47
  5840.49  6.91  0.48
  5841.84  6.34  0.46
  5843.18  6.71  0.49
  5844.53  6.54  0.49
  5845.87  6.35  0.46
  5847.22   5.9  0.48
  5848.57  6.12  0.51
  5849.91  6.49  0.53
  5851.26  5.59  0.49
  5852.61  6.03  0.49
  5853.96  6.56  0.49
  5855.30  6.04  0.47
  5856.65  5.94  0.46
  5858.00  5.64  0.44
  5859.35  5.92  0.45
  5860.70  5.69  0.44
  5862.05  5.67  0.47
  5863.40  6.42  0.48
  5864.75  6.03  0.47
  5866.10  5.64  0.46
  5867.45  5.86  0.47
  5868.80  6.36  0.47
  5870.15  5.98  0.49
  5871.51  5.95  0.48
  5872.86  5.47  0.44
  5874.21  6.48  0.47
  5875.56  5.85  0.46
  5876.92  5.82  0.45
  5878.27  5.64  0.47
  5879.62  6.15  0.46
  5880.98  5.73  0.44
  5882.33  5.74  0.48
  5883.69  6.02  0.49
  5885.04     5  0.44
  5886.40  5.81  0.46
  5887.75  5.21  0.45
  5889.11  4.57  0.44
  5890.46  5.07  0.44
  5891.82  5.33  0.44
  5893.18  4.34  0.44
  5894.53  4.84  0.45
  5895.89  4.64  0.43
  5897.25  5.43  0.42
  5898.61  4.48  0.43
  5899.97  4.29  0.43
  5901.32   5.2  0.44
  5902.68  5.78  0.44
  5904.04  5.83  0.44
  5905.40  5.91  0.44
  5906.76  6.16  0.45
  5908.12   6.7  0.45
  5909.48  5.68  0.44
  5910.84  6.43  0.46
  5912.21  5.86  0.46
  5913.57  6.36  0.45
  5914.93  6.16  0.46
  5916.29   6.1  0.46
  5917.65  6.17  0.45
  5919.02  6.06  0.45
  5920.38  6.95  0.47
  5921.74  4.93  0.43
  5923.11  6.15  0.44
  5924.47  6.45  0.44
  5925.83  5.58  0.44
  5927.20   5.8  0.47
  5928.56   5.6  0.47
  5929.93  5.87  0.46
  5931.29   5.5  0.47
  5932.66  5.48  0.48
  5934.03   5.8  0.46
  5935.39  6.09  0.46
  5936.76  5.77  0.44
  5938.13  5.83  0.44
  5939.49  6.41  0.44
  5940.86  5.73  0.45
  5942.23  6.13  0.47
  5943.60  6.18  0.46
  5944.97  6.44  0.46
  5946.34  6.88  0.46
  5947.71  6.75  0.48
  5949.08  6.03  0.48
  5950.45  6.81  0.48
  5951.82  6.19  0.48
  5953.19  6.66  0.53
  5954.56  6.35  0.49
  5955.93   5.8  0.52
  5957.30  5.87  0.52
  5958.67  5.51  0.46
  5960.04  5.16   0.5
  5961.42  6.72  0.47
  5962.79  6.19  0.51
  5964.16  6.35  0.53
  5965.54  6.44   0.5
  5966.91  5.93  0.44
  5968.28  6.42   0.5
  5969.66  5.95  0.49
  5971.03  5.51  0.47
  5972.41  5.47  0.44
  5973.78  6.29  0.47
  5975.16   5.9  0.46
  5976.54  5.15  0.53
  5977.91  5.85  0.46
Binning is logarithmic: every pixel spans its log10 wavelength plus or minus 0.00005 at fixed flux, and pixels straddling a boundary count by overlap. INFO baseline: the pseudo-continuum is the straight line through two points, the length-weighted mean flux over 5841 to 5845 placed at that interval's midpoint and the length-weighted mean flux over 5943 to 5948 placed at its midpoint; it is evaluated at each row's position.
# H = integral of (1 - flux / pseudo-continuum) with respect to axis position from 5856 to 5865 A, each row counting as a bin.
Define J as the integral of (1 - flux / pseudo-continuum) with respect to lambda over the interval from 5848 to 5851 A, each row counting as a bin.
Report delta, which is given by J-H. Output -0.7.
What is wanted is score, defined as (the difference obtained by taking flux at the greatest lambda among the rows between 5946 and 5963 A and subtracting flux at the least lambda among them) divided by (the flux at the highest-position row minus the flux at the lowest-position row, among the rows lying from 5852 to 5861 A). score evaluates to 2.0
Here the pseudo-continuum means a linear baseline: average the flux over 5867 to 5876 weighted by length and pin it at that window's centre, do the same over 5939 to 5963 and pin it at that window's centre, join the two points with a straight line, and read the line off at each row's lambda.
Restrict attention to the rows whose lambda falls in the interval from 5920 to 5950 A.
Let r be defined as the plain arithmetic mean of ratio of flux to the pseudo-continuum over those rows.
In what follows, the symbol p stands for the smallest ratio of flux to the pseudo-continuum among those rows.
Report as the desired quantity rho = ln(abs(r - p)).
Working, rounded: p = 0.80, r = 0.975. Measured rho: -1.76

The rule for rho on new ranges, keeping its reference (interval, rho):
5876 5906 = -1.76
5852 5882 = -2.50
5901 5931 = -1.74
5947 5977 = -1.88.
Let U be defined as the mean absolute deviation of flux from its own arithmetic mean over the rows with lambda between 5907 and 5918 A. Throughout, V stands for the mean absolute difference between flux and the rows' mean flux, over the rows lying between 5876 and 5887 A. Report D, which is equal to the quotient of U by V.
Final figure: 1.11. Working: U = 0.24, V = 0.21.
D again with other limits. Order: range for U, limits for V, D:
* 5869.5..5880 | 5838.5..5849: 0.79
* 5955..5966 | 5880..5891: 0.97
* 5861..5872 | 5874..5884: 0.98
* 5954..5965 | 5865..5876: 1.68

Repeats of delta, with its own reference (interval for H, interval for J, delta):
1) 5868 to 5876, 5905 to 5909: -0.5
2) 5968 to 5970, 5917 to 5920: 0.0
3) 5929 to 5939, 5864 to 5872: -0.5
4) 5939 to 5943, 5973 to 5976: 0.0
